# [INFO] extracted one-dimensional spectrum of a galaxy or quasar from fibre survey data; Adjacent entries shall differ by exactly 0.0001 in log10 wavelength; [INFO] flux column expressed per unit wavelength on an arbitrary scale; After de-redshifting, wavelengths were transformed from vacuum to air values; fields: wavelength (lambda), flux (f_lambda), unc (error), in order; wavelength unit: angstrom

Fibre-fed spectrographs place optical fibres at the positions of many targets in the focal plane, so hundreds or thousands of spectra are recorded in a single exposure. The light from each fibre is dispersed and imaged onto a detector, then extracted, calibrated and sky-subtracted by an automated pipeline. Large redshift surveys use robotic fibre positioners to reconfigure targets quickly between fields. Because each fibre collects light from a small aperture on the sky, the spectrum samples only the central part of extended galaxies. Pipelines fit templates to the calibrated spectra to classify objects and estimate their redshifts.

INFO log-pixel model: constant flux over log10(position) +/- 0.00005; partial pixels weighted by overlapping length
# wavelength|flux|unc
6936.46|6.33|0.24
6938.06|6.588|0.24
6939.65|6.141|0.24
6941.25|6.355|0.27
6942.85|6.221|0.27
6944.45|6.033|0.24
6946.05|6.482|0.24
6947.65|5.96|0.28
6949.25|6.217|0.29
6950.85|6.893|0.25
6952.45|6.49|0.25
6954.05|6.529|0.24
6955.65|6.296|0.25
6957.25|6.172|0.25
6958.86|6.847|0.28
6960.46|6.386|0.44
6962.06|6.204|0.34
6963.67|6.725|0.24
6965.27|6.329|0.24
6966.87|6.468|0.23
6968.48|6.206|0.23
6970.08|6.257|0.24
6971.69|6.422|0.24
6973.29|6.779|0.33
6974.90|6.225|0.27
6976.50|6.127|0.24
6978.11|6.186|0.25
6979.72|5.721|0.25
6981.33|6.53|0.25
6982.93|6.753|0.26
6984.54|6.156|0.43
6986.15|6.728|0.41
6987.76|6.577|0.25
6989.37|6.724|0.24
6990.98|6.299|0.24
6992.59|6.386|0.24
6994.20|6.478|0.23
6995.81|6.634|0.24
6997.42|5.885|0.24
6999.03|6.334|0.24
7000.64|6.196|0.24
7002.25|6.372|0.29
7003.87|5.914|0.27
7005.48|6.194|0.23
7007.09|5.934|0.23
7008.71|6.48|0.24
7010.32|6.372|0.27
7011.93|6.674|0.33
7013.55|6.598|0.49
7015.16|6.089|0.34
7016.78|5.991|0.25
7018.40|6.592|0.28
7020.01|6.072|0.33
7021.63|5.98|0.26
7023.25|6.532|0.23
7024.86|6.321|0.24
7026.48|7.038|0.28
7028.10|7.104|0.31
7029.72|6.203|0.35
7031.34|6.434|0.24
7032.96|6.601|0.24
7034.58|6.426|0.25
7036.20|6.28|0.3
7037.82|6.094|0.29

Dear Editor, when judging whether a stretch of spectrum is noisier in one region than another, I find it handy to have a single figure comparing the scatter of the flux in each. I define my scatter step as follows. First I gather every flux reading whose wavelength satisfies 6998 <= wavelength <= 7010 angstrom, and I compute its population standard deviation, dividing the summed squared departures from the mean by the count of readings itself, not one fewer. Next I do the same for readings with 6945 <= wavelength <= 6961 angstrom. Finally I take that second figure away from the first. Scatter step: -0.076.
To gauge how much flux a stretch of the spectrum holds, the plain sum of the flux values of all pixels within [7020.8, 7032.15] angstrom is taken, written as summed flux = 46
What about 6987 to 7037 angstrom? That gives 198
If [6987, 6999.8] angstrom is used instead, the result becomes 51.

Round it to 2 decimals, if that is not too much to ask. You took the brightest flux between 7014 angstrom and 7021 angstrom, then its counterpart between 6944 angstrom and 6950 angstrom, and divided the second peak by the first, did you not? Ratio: 0.98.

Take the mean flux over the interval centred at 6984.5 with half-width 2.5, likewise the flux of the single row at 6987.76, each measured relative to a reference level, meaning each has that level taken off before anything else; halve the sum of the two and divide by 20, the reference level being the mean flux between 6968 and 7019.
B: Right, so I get 0.011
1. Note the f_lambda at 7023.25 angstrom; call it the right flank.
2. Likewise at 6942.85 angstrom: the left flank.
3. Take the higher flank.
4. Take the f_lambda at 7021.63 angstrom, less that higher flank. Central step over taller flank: -0.55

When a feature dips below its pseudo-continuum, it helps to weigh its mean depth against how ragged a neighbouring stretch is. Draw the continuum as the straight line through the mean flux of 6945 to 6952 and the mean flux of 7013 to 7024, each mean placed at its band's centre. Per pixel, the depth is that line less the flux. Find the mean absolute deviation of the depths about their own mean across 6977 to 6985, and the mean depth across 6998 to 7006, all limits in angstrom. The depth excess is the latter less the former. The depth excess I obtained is -0.21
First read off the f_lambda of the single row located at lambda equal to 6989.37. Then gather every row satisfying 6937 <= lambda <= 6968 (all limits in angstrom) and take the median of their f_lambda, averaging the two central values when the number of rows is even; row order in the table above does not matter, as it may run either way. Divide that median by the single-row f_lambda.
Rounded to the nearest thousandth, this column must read 0.945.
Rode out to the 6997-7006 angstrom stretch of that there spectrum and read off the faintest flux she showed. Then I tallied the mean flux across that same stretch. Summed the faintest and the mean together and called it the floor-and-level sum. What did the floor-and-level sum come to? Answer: 12.0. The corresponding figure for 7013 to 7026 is 12.3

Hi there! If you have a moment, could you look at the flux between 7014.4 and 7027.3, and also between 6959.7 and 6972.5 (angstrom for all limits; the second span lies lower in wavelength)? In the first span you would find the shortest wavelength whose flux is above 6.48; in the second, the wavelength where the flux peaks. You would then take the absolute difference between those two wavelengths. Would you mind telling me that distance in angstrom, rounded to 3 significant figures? 54.7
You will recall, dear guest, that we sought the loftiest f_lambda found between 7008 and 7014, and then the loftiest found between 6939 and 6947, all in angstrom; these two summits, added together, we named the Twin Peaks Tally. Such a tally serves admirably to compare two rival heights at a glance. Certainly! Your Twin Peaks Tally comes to 13.2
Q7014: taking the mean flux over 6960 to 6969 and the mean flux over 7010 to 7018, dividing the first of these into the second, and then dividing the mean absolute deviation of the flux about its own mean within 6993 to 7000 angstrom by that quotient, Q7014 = 0.225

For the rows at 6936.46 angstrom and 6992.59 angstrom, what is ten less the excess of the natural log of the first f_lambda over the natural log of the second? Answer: 10.01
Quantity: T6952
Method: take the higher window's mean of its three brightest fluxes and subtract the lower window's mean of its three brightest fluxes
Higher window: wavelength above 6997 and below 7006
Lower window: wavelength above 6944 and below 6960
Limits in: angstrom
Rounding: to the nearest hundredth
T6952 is -0.46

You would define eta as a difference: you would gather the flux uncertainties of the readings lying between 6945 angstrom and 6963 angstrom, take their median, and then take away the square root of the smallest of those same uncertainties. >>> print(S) -0.240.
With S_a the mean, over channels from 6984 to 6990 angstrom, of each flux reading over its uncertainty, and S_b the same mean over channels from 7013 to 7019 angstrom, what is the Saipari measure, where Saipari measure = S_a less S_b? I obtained 2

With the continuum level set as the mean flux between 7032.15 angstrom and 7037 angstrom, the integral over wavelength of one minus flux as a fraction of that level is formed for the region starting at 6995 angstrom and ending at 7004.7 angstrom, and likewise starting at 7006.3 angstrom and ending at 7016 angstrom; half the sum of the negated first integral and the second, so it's -0.102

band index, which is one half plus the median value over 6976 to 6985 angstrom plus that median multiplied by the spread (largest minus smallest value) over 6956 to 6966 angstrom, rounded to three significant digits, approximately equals 10.8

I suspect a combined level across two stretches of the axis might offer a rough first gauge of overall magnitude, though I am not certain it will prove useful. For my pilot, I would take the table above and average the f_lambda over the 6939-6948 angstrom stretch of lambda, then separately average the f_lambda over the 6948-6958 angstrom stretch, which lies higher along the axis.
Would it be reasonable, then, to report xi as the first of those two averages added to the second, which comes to 12.6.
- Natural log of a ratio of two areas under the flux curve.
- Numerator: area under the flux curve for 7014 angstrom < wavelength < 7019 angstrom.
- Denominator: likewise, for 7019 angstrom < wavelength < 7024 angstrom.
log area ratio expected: 0.004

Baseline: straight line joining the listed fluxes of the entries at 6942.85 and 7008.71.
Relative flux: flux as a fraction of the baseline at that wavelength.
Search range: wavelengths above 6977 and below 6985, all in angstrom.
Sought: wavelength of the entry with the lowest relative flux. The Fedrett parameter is 6979.72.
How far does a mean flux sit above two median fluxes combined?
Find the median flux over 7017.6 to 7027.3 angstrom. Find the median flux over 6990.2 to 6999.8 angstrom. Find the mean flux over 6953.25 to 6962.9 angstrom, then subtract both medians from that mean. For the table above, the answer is -6.38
